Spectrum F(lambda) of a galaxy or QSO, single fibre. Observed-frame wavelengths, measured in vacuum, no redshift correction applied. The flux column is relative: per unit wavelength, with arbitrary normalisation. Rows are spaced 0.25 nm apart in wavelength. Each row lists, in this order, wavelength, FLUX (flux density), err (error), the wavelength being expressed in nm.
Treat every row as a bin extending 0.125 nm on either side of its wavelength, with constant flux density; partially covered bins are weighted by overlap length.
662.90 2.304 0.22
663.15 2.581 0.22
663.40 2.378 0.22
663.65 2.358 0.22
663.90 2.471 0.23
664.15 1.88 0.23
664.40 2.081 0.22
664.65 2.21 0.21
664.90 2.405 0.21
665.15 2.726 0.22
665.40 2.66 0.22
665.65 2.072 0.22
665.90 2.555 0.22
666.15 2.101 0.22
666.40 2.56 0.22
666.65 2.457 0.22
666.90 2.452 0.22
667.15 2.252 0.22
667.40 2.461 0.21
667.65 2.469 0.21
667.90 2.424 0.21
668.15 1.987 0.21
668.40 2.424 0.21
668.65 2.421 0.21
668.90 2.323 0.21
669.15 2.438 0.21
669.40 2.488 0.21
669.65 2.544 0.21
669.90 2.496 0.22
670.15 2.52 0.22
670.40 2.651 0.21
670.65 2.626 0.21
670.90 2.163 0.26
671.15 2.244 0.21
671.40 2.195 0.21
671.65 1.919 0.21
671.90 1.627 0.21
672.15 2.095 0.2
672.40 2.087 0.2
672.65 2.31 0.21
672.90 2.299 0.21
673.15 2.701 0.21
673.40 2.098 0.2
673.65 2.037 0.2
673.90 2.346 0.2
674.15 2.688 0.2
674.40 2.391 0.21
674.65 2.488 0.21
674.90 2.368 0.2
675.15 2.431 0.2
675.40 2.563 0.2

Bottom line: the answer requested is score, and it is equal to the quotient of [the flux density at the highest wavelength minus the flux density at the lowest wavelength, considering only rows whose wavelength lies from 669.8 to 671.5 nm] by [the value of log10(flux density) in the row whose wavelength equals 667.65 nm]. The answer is -0.8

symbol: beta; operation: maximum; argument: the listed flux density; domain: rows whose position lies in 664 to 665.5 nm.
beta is 2.726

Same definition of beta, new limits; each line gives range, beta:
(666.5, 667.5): 2.461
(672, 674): 2.701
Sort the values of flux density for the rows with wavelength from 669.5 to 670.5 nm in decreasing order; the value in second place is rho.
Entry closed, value 2.544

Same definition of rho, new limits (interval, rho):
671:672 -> 2.195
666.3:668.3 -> 2.469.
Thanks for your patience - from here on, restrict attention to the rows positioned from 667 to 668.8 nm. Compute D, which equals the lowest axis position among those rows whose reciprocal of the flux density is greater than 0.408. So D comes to 667.15 nm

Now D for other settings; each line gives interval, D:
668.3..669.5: 668.40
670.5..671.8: 670.90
